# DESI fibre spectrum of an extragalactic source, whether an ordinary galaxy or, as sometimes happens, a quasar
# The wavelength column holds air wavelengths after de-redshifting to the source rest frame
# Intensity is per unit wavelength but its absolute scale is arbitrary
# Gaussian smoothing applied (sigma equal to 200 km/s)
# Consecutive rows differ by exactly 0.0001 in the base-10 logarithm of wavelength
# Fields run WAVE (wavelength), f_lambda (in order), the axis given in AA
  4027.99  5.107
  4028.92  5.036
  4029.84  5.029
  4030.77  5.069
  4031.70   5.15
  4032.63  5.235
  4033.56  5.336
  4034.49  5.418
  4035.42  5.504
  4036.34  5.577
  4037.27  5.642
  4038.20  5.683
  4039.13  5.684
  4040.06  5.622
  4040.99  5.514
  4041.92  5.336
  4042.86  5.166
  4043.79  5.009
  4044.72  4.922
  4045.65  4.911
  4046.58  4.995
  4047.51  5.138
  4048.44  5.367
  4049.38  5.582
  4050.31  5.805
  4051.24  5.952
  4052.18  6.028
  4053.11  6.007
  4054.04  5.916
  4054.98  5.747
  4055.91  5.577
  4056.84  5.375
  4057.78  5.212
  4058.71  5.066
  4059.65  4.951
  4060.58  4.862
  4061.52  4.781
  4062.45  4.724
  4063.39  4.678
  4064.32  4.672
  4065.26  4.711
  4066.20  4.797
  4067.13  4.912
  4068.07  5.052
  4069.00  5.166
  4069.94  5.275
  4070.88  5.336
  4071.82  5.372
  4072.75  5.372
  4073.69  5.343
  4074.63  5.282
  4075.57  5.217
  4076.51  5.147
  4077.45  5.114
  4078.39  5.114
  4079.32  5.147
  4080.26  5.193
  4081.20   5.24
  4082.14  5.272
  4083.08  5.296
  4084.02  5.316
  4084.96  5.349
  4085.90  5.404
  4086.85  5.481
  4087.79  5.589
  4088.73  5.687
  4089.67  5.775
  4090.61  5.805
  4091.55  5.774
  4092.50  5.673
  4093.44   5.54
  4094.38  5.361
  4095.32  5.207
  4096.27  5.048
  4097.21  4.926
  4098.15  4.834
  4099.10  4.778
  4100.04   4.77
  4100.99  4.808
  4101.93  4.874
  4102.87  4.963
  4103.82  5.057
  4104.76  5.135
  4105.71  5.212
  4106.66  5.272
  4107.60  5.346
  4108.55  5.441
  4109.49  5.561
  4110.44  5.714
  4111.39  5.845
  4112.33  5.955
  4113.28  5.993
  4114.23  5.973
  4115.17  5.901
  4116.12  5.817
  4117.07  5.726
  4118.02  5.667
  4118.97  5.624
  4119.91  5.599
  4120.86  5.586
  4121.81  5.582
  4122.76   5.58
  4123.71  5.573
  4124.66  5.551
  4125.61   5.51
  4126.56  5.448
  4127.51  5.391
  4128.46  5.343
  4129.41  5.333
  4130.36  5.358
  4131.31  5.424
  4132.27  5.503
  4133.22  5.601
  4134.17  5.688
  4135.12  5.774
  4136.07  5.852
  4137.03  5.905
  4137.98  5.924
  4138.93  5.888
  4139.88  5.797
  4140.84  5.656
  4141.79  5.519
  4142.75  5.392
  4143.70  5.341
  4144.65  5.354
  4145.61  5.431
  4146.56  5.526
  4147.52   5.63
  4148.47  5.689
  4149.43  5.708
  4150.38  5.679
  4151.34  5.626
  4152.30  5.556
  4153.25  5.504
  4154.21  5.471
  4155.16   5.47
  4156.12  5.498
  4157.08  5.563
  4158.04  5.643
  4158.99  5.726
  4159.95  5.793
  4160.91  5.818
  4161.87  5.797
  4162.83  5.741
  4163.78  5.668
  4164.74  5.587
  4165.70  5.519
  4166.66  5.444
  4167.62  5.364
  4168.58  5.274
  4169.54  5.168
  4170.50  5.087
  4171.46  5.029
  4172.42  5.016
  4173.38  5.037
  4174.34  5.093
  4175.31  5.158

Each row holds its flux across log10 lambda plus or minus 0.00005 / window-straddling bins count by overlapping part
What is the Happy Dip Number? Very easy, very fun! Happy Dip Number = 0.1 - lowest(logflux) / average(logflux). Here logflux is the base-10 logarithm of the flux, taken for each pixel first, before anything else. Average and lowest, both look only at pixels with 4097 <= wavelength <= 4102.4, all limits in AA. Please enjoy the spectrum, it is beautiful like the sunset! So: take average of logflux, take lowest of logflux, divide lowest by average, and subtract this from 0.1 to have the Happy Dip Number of -0.892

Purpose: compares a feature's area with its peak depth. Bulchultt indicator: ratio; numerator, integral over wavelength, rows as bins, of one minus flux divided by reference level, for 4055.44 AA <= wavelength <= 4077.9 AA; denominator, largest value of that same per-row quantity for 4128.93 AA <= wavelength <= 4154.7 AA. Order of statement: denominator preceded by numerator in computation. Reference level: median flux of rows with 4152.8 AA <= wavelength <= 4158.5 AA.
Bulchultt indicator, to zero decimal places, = 56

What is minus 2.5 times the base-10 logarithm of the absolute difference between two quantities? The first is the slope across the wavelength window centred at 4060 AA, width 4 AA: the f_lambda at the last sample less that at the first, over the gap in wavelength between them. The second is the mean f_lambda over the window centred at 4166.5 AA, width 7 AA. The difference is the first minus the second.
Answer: -1.86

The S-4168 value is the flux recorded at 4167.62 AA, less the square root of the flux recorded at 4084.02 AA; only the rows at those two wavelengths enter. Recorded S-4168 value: 3.06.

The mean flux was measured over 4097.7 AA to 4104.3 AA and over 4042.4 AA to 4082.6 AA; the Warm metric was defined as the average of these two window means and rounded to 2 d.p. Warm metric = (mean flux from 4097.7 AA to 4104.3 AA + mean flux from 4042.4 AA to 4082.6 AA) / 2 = 5.05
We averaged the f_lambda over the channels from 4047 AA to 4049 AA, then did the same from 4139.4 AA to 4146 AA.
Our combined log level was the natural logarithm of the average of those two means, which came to 1.68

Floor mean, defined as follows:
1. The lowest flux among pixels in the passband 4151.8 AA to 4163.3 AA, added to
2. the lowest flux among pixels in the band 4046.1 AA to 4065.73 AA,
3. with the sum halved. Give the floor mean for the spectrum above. 5.1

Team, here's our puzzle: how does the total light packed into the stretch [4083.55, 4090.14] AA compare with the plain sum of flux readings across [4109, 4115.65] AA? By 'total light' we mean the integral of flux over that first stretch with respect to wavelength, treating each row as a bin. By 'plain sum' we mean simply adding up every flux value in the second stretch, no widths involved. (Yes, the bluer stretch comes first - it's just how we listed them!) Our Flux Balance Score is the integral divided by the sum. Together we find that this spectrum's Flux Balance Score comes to 0.887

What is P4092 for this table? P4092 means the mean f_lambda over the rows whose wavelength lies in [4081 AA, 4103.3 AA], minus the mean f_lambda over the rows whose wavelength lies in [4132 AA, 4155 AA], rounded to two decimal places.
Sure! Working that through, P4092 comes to -0.34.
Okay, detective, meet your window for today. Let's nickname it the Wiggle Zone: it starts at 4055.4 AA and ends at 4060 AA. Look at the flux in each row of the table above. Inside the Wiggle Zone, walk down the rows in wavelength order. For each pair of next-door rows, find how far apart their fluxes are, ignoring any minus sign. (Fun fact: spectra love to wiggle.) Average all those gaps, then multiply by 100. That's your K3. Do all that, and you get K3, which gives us 16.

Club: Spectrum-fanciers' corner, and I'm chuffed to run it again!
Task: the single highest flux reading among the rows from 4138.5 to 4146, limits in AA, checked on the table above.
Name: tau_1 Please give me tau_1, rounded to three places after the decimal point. 5.888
